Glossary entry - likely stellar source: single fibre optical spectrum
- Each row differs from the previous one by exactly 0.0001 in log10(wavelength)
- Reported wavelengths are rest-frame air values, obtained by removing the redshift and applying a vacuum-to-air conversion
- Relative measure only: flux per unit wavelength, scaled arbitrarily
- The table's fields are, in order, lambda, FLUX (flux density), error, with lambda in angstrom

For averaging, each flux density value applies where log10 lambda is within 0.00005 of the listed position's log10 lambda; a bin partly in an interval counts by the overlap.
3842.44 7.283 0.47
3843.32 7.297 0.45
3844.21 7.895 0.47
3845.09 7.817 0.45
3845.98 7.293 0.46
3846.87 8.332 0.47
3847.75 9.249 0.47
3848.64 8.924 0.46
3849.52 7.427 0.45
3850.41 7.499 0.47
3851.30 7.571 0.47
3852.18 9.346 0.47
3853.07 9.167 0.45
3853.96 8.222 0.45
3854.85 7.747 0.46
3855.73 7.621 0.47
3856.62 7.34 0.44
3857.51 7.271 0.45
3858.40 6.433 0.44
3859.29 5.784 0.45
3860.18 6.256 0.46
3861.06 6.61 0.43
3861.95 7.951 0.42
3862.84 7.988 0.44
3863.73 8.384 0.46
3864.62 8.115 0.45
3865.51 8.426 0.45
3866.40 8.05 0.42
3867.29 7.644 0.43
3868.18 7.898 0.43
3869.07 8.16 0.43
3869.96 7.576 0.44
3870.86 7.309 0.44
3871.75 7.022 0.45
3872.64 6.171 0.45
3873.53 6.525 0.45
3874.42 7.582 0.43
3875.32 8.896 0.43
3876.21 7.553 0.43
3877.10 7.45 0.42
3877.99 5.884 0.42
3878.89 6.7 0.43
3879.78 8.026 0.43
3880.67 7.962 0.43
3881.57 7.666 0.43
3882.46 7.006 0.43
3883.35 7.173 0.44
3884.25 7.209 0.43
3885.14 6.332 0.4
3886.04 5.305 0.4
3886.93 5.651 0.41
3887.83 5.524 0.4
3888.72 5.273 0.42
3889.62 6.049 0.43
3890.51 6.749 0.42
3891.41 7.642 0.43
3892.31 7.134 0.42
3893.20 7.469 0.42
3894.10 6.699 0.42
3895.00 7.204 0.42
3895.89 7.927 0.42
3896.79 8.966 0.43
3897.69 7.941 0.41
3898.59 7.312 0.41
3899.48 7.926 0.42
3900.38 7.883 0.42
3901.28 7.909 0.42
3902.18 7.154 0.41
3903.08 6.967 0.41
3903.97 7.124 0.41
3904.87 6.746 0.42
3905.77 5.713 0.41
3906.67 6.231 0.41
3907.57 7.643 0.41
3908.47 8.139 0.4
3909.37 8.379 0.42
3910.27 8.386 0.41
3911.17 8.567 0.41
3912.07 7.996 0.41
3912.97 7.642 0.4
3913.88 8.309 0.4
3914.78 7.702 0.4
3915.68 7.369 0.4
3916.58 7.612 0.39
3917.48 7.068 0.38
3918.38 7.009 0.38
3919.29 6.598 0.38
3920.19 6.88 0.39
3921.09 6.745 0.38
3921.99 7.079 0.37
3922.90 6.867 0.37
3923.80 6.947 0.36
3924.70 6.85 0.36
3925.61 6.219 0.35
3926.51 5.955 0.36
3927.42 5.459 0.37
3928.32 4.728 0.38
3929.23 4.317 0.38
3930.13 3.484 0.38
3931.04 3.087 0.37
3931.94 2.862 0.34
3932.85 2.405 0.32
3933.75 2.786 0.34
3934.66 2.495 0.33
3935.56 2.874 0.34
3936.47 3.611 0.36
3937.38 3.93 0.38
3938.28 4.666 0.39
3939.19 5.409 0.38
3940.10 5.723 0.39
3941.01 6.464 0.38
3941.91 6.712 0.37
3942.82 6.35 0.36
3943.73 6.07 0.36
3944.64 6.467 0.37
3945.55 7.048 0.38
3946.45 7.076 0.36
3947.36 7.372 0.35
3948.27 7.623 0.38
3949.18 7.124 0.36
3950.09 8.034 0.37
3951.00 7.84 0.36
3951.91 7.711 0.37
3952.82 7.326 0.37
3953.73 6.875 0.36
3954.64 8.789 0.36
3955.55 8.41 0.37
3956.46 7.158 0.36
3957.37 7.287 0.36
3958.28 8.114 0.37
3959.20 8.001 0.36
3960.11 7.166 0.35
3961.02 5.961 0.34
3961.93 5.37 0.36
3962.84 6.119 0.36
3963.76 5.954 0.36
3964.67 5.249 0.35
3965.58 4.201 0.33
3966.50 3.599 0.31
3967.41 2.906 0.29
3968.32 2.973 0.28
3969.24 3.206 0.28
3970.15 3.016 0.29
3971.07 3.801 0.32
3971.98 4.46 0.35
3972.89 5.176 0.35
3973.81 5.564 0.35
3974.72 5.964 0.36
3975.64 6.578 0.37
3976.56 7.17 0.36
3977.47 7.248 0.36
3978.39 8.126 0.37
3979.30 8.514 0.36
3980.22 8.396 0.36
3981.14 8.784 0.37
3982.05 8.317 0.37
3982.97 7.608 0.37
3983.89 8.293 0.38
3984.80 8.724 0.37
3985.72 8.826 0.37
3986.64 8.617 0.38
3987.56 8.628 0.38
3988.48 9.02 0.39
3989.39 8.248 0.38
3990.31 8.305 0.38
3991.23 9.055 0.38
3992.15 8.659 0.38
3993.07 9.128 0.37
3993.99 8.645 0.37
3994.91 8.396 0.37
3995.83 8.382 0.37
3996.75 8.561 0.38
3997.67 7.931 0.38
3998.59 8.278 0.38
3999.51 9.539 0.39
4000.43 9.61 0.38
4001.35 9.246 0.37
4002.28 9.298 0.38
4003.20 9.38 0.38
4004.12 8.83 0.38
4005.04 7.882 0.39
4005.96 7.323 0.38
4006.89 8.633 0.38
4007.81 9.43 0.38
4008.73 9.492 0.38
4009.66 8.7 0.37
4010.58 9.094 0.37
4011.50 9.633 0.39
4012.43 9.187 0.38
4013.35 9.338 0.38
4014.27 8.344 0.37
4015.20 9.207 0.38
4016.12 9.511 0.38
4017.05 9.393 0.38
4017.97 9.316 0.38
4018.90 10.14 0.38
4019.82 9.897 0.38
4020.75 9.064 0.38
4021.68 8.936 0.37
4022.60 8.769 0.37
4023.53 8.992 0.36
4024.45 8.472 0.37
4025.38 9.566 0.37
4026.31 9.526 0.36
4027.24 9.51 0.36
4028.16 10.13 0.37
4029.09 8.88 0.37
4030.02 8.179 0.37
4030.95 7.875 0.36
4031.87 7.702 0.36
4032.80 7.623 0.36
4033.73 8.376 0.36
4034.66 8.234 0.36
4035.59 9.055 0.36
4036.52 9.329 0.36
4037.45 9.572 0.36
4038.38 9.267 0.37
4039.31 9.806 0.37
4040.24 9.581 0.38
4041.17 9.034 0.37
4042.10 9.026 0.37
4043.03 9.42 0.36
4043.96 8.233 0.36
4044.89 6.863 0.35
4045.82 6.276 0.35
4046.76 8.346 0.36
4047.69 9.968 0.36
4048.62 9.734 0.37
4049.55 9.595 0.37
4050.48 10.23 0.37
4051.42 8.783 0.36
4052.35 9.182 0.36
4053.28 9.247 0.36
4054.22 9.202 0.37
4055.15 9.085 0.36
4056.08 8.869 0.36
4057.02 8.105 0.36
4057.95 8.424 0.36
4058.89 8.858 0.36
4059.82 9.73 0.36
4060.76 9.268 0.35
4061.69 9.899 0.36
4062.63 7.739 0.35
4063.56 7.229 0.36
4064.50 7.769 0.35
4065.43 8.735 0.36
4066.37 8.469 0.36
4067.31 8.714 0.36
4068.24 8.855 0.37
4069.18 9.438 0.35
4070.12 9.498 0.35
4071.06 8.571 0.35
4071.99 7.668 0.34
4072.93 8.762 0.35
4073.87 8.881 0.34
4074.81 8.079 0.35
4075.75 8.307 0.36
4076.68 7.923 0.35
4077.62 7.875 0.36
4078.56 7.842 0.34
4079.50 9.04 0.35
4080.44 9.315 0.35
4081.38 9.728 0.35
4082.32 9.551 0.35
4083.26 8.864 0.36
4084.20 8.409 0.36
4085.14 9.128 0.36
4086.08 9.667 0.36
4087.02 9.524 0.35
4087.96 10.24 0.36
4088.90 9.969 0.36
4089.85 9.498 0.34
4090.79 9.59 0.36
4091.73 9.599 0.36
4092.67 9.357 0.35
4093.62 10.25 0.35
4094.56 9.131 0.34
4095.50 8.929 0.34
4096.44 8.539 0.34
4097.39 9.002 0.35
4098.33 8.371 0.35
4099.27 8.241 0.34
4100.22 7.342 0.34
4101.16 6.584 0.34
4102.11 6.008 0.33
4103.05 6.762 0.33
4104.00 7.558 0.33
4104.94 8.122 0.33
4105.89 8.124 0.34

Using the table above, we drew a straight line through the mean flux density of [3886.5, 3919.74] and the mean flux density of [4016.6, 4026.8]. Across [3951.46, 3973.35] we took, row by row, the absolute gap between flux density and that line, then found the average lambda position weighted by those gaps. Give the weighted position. 3966.4 angstrom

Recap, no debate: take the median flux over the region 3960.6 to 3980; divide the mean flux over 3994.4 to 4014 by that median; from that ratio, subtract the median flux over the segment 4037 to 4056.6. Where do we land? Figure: -7.6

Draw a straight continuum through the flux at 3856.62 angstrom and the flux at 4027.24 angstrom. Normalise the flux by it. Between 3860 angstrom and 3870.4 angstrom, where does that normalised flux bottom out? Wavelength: 3860.18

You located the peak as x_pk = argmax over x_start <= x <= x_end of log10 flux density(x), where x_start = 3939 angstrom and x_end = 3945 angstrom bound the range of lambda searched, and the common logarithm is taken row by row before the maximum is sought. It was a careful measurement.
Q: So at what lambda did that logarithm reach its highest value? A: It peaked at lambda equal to 3941.91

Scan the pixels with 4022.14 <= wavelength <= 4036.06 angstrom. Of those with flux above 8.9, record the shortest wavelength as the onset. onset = 4023.53 angstrom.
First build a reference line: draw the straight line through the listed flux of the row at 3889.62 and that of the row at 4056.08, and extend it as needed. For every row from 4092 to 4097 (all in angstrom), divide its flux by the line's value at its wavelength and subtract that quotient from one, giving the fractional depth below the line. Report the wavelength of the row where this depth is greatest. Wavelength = 4096.44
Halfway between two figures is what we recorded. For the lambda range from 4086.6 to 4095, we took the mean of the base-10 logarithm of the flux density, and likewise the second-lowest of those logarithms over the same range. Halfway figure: 0.98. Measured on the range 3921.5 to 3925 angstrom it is 0.84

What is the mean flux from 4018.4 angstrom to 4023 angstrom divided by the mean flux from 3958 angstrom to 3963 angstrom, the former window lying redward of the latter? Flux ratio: 1.38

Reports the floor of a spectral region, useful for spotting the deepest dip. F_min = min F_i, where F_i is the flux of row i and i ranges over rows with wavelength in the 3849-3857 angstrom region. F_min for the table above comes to 7.34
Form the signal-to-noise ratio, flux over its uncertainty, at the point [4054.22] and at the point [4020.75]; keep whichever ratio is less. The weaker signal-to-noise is 23.9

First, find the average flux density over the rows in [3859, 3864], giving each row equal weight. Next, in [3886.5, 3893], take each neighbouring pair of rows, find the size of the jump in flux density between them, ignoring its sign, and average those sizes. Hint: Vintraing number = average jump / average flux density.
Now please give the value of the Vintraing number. 0.076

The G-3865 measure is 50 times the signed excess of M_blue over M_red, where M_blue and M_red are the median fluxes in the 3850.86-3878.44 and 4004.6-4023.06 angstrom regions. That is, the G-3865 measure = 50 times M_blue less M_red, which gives -81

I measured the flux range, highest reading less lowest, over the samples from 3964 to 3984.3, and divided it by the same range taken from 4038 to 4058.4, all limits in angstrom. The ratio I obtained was 1.5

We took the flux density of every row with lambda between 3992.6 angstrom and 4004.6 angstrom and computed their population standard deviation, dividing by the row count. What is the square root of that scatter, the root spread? 0.72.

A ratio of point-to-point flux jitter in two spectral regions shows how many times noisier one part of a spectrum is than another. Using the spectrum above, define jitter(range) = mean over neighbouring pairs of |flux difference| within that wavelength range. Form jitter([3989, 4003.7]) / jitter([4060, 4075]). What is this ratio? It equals 0.54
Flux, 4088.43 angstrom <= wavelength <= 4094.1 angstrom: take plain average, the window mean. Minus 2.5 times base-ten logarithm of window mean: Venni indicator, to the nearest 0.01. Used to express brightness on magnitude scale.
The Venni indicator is -2.47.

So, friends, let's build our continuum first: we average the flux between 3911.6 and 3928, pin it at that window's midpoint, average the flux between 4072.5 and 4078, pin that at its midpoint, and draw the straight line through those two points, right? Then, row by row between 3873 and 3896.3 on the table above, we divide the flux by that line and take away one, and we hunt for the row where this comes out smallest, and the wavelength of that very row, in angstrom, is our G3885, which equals 3888.72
